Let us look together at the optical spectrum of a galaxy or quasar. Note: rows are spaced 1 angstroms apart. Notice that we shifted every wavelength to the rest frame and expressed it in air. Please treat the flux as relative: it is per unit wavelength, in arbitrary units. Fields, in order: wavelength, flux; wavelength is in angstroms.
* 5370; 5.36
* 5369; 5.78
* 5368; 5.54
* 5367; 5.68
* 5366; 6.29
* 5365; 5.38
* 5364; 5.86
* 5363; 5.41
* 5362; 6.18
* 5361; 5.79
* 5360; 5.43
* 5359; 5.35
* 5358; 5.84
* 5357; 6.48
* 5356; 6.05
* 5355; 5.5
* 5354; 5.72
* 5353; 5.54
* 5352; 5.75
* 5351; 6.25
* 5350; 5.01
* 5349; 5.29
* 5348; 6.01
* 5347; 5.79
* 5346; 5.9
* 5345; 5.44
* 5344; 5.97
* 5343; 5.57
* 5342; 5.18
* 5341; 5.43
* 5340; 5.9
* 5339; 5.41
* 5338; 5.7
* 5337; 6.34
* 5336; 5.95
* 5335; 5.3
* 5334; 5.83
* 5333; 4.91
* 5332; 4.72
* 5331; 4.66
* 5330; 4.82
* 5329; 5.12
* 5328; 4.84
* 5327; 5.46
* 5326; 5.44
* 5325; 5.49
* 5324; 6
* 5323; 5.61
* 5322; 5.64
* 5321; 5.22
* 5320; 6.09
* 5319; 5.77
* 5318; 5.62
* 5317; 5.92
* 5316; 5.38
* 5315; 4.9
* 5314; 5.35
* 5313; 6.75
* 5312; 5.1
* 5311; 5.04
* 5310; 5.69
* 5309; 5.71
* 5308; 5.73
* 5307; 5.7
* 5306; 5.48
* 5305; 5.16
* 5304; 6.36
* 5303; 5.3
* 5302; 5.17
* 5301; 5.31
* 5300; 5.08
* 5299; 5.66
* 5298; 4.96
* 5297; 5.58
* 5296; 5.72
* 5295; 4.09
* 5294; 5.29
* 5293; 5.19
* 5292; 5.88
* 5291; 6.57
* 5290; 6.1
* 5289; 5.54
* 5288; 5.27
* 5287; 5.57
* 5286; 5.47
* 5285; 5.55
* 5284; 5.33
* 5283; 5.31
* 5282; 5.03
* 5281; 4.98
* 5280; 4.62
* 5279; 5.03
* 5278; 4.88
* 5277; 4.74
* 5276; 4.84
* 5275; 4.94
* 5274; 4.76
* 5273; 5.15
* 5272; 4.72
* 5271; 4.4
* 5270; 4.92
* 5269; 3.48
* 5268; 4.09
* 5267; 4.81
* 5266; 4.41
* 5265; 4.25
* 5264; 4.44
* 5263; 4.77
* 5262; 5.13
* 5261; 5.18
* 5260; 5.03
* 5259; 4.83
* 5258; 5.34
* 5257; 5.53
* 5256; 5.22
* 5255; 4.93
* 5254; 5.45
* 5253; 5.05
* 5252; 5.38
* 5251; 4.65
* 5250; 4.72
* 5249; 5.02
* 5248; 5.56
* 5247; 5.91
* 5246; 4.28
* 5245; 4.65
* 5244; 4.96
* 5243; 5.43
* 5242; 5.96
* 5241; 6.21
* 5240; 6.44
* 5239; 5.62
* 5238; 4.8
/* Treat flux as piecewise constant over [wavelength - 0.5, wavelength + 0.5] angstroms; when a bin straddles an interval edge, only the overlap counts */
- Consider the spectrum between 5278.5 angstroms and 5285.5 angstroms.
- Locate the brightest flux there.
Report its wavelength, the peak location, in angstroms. 5285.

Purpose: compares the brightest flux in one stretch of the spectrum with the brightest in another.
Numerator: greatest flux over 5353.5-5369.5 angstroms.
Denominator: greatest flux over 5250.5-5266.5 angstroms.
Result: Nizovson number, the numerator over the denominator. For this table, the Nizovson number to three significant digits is 1.17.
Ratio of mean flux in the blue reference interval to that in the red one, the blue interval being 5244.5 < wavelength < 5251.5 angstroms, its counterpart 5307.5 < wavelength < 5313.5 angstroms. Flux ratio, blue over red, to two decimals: 0.88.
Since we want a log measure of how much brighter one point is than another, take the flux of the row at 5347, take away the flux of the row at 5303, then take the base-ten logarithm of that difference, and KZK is -0.3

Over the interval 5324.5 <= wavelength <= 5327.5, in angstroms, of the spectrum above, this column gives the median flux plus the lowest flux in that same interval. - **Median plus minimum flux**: 10.9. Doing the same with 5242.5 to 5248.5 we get 9.5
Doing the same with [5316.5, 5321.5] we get 11.0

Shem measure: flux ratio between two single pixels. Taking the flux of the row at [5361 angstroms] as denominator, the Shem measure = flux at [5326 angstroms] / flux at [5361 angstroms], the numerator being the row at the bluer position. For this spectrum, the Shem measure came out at 0.94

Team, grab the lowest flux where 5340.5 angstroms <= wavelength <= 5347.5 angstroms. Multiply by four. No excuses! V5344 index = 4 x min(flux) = 20.7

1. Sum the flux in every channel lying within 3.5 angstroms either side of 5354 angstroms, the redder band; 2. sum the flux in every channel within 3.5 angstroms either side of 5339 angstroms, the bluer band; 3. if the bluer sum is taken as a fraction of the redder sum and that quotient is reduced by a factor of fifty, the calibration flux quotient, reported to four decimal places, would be 0.0193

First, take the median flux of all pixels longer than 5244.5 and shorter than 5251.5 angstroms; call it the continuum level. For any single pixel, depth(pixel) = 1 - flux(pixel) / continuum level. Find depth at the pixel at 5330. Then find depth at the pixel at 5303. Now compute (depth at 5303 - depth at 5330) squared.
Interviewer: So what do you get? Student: 0.010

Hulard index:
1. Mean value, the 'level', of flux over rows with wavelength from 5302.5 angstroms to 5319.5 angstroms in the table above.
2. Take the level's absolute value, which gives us 5.6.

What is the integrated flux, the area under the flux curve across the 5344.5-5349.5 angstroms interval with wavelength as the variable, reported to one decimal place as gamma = 28.4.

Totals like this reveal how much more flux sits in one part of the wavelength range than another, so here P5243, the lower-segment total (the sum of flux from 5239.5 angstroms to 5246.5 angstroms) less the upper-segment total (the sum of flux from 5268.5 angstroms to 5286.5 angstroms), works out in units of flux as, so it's -50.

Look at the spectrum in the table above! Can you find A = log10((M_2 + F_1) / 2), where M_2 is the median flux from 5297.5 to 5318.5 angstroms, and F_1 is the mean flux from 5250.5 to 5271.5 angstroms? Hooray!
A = 0.71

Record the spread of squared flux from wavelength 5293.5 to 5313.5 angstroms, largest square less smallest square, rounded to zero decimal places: 29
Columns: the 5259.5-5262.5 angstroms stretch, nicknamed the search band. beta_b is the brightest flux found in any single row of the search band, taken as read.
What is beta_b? 5.18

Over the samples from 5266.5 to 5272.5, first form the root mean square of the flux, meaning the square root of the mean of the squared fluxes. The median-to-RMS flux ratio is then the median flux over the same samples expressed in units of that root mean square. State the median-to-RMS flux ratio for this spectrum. 1.03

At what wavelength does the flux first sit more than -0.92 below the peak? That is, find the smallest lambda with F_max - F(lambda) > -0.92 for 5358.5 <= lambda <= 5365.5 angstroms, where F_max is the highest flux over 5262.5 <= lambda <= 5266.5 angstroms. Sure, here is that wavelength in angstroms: 5359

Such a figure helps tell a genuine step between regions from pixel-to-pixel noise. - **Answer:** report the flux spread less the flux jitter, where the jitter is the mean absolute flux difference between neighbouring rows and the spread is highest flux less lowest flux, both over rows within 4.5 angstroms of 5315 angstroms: 1.2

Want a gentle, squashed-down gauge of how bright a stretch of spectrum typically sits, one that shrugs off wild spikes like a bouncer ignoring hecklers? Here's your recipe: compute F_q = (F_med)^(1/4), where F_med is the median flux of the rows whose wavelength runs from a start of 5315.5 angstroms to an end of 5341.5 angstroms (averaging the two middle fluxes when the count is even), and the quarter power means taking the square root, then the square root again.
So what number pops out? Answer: 1.53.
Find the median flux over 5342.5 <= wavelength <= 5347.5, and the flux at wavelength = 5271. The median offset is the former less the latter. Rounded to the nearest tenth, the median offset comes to 1.4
